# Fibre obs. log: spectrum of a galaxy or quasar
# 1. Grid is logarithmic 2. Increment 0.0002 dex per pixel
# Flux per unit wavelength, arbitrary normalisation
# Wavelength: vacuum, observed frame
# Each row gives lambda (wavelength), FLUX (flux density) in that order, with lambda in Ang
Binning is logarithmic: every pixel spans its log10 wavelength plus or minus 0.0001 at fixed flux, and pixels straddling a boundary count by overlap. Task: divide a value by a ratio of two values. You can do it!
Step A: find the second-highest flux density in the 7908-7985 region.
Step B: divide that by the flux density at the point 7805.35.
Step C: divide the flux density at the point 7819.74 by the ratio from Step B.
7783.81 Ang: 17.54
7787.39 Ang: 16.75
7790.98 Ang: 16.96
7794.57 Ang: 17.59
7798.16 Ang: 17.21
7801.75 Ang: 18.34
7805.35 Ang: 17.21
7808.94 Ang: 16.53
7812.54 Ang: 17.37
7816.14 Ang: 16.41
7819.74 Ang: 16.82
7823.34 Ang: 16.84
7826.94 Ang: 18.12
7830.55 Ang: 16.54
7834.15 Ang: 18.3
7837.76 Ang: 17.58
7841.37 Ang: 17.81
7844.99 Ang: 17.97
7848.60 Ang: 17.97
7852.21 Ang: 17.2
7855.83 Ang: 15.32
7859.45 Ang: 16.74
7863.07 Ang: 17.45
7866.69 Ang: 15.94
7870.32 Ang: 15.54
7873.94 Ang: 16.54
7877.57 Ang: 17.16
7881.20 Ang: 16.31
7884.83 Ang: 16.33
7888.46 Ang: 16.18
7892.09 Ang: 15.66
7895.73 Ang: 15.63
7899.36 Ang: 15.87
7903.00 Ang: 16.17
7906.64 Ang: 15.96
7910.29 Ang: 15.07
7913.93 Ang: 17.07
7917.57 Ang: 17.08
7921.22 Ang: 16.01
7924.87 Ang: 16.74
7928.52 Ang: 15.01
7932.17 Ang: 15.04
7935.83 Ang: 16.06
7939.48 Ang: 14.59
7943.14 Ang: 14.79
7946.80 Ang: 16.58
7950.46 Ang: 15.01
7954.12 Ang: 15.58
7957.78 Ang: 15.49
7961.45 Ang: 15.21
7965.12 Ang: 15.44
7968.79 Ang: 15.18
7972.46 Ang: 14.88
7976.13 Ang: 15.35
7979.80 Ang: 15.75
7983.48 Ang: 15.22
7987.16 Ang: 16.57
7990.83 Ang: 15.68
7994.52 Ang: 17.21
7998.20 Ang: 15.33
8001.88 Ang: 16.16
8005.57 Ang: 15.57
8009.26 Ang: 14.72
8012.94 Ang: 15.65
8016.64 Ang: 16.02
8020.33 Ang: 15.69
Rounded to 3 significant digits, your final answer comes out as 17.0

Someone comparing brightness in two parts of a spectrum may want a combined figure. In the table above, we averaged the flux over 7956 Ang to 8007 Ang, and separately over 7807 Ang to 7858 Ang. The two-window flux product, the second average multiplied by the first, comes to 269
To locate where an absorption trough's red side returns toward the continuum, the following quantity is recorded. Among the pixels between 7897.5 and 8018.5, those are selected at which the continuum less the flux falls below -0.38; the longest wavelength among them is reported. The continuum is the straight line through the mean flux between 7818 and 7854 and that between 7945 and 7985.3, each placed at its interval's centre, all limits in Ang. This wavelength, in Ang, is 8016.64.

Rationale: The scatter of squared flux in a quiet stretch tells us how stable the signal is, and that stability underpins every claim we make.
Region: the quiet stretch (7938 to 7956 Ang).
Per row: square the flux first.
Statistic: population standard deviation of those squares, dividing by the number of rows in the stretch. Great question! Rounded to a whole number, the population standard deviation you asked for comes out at 22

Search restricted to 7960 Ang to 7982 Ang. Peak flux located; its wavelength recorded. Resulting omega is 7979.80 Ang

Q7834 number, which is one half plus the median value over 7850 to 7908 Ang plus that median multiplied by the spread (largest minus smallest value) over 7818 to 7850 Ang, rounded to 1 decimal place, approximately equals 45.1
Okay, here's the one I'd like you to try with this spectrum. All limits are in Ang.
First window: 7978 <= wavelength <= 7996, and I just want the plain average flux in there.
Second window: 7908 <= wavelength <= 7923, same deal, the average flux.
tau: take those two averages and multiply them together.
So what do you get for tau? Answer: 262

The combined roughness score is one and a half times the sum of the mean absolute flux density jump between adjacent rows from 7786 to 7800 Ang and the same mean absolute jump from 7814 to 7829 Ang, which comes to 1.5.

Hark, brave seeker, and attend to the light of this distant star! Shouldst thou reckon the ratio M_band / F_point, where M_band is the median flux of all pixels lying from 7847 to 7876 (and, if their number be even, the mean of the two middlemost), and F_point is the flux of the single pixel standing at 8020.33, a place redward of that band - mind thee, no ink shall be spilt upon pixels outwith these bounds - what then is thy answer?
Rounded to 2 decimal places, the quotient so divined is 1.06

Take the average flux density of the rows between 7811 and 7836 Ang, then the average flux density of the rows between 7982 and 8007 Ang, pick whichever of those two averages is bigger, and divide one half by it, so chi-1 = 0.0291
